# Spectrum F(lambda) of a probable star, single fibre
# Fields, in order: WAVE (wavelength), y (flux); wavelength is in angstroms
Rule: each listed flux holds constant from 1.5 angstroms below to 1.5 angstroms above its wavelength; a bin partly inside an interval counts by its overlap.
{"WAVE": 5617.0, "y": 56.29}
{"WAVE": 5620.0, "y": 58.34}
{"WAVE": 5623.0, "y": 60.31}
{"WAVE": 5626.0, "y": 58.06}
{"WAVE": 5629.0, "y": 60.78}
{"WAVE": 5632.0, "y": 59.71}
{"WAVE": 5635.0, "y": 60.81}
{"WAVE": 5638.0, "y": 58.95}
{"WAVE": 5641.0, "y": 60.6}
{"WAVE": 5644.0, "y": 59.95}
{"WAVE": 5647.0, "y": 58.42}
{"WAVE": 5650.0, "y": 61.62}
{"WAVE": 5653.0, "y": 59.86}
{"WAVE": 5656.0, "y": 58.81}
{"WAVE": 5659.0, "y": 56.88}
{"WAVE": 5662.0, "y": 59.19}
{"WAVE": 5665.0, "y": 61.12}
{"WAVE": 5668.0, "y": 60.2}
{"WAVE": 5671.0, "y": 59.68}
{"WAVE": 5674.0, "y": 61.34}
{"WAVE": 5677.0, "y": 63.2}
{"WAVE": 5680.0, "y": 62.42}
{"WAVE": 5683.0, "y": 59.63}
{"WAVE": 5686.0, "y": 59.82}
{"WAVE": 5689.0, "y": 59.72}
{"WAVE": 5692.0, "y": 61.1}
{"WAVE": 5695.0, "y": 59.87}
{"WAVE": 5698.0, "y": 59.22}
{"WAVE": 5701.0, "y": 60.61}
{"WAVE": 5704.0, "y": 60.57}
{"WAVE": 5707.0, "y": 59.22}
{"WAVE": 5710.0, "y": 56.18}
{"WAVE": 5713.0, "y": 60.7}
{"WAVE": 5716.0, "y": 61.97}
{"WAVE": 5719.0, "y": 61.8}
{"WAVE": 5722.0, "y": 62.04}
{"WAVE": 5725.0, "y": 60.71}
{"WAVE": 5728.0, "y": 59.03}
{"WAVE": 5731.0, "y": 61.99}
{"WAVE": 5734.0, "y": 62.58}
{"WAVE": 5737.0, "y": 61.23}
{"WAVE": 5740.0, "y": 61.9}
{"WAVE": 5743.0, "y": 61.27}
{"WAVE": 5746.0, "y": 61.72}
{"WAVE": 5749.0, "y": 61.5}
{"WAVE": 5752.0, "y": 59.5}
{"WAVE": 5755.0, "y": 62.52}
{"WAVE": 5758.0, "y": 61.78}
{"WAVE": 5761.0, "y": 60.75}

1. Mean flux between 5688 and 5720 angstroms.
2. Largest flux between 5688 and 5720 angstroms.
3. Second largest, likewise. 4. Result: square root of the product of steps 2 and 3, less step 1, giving 1.8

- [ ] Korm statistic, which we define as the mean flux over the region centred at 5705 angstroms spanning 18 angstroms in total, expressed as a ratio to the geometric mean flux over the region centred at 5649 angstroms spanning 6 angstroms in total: 0.990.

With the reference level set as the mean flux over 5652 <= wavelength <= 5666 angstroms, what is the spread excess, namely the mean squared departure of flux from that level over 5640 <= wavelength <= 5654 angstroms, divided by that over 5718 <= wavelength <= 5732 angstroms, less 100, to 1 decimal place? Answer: -99.6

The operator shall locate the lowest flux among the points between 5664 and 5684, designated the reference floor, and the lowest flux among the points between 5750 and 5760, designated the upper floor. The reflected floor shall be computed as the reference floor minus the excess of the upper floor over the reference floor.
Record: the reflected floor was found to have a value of 59.8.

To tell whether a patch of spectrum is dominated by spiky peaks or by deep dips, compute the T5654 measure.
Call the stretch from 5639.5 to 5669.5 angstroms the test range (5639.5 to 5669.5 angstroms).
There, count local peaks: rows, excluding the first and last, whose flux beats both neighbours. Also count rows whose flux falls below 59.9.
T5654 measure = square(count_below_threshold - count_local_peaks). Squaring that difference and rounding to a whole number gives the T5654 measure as 9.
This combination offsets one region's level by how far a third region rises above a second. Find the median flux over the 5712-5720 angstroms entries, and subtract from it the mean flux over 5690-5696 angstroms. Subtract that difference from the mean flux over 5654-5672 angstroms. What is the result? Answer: 58.0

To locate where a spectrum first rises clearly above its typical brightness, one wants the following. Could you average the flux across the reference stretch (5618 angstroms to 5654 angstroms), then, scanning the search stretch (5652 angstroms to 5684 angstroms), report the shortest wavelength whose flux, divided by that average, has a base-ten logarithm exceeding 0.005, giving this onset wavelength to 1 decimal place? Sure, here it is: 5665.0 angstroms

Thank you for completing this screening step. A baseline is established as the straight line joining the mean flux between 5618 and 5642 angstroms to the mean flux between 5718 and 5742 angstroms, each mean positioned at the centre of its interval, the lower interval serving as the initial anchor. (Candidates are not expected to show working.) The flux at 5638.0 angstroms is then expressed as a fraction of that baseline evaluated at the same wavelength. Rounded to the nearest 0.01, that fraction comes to 0.99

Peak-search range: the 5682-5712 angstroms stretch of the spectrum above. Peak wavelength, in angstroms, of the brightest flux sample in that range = 5692.0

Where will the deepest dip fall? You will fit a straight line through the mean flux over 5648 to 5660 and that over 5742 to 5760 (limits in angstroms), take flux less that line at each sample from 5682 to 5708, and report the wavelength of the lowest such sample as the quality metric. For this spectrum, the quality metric 5707.0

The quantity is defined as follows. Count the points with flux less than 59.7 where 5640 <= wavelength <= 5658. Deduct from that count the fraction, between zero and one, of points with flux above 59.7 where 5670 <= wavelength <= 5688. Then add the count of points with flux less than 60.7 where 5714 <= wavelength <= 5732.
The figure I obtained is 2.33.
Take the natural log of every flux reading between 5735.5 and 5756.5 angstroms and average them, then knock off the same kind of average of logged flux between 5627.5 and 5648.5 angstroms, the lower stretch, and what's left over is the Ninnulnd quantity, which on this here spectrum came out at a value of 0.025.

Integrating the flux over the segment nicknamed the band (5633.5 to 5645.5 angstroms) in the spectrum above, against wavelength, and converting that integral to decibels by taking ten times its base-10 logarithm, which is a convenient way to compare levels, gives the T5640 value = 28.58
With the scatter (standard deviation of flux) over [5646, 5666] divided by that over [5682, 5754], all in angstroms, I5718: 1.1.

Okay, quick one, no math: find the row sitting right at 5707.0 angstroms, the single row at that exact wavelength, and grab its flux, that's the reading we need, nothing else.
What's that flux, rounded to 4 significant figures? 59.22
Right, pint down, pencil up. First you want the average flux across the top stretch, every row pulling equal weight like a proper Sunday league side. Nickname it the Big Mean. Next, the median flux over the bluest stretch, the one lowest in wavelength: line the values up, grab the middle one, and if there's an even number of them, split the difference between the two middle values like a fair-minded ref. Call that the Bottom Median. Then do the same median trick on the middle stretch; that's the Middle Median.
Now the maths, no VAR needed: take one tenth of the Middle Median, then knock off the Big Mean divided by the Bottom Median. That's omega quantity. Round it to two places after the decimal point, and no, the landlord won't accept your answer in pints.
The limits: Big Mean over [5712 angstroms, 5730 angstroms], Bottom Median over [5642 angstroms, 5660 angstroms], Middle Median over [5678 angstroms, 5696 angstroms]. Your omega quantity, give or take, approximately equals 4.96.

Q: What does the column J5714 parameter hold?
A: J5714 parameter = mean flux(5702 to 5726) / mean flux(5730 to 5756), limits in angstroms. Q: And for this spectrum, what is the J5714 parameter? 0.981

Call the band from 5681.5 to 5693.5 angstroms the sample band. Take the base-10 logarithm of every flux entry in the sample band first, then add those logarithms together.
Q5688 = 7.11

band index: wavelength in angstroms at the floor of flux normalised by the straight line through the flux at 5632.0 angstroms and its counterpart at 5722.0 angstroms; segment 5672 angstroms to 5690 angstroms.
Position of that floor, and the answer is 5689.0 angstroms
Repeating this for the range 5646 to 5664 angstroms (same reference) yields 5659.0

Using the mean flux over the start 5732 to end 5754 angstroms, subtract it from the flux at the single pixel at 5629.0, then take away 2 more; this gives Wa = -2.6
